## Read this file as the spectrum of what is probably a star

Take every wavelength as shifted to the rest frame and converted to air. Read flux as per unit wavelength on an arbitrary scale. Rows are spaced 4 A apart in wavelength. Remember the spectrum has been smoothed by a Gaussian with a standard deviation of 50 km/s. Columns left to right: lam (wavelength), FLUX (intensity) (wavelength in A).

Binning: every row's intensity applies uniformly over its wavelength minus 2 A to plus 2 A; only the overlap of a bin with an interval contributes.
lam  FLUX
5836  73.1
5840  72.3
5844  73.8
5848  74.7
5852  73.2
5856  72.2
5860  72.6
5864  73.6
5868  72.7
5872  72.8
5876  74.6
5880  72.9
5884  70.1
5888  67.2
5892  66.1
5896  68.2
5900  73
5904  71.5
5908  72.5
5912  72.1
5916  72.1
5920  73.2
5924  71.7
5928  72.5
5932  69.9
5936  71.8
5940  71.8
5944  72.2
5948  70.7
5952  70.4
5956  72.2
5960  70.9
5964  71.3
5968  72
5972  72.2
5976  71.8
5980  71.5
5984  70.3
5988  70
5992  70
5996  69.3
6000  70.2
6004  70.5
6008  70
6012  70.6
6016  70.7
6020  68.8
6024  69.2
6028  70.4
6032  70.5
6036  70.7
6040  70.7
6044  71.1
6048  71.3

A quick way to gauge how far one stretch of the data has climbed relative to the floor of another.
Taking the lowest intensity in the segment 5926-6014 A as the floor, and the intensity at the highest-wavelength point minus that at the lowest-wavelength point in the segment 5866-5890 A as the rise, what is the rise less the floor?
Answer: -75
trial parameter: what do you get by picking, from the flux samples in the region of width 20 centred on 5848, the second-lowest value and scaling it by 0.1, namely 7.2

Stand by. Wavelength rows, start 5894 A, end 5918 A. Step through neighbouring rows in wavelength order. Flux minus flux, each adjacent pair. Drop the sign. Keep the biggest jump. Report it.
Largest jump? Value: 4.8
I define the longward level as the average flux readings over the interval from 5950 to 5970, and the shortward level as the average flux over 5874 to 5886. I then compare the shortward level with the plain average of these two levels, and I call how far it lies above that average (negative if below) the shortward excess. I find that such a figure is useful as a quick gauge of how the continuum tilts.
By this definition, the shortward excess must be 0.6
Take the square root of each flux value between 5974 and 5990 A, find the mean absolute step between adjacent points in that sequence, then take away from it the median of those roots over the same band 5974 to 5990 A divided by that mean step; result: -236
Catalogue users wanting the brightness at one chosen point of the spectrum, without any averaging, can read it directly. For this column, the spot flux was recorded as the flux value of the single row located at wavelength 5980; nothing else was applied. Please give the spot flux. 71.5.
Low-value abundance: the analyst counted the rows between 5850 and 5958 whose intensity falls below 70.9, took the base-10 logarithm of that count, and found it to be 0.8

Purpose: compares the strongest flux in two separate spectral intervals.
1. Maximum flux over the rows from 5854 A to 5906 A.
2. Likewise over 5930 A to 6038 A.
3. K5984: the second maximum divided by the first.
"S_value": 0.968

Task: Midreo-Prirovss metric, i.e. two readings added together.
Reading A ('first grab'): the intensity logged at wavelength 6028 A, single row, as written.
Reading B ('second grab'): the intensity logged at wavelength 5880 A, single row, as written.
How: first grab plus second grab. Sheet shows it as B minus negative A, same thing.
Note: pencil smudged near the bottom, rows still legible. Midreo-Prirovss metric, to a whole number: 143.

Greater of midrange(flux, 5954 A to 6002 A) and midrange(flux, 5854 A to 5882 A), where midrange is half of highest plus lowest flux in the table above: 73.4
